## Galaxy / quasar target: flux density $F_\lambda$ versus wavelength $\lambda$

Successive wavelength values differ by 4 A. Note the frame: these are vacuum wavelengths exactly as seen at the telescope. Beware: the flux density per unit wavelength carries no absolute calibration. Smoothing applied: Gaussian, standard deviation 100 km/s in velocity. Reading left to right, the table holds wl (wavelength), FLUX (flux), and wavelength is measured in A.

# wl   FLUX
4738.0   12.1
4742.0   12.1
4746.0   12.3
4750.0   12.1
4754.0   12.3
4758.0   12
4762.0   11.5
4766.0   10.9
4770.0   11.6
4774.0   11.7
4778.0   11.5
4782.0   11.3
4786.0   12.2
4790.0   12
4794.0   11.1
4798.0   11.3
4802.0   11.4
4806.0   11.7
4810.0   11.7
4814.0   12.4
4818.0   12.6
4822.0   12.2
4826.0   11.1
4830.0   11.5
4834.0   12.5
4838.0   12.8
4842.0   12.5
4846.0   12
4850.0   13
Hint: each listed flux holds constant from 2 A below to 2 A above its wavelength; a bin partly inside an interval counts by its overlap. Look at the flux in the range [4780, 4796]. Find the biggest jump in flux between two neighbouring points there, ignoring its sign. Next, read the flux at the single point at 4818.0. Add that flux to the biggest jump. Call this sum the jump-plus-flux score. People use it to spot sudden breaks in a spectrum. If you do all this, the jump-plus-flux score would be 13.5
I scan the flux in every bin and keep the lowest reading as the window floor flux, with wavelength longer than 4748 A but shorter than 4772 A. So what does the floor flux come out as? 10.9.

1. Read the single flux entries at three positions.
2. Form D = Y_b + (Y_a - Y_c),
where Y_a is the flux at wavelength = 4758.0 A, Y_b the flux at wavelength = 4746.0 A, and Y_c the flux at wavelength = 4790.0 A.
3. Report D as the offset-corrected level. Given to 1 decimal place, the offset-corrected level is 12.3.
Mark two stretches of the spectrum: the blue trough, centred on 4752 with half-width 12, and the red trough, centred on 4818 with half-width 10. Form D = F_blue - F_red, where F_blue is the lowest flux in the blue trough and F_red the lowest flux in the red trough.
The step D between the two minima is 0.40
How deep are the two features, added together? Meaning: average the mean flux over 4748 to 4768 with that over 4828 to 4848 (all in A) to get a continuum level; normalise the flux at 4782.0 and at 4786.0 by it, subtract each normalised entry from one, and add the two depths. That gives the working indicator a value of 0.04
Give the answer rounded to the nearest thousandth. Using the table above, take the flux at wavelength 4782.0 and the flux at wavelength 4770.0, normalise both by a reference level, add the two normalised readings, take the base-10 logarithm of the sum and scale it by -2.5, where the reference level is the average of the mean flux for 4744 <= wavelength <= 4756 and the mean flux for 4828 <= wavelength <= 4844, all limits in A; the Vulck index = -0.677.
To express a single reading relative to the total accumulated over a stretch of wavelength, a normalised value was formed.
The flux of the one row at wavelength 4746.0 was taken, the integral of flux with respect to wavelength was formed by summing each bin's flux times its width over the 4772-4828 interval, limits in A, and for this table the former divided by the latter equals 0.0187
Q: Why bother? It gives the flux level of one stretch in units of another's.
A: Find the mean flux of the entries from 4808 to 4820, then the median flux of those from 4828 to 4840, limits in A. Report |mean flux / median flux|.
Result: 0.98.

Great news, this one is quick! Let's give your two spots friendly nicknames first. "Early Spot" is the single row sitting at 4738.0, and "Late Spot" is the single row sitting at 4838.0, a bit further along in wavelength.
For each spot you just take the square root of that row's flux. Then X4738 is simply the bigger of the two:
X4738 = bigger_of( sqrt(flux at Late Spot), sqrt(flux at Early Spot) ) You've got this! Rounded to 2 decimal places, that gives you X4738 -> 3.58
